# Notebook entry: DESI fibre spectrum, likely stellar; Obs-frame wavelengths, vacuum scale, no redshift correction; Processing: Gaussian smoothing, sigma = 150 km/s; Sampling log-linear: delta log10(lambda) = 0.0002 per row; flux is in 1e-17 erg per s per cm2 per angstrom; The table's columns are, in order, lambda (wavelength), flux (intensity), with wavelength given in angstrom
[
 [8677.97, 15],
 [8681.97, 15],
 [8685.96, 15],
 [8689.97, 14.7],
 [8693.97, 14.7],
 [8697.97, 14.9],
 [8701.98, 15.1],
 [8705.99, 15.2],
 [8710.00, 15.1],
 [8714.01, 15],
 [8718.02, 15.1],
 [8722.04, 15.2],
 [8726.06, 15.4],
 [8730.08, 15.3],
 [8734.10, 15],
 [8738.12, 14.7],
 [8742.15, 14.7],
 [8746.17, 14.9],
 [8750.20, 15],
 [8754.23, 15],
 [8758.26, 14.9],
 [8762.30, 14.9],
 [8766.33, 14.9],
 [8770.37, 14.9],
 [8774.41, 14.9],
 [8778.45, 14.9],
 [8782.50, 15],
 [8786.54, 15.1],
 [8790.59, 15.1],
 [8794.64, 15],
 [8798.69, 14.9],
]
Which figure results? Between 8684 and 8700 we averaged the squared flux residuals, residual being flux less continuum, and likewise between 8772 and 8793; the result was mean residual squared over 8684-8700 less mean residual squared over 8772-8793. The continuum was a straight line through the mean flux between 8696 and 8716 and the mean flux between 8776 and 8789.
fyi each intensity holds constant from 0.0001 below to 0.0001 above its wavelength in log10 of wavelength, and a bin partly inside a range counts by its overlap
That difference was 0.07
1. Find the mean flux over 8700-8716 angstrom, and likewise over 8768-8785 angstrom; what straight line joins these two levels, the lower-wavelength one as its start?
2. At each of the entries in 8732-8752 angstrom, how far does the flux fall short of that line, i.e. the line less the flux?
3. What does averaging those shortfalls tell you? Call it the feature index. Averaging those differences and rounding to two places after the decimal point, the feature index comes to 0.15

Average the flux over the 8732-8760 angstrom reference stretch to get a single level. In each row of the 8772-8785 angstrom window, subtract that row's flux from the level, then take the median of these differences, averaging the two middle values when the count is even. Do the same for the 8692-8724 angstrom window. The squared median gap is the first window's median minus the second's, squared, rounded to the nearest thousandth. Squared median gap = 0.040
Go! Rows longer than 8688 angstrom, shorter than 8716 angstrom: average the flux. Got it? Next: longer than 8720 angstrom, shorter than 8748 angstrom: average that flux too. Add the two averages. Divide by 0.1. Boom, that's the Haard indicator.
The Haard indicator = 300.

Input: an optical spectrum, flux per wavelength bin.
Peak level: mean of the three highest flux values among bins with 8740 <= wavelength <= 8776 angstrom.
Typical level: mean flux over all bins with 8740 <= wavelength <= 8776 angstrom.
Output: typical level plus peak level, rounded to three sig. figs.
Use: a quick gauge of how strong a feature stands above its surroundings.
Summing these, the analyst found 29.9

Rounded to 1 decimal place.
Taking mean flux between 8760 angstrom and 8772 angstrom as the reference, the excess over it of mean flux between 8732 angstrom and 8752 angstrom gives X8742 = 0.0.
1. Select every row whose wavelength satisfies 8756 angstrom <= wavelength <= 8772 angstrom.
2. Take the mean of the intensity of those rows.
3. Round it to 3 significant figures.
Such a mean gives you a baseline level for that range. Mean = 14.9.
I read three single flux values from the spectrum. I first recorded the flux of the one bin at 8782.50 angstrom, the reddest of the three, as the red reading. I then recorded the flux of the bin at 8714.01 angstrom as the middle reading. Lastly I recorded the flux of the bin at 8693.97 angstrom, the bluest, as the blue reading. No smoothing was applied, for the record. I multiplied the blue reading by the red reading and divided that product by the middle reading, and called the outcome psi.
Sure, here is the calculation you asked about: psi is 14.7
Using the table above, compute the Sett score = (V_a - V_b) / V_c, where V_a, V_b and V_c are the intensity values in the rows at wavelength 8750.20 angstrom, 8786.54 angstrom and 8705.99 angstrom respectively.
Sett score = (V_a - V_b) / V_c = -0.007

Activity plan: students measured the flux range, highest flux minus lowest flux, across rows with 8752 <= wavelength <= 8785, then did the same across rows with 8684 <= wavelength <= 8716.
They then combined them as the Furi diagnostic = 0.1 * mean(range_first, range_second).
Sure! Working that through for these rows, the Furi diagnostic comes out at 0.030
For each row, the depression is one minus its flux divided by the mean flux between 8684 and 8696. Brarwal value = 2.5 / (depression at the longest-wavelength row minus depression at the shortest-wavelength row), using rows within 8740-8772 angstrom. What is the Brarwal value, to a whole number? -185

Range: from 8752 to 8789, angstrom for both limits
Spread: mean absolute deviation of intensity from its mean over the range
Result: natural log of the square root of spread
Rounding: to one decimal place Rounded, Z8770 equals -1.4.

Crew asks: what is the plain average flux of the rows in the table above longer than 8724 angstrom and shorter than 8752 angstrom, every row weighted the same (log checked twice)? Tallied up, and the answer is 15.0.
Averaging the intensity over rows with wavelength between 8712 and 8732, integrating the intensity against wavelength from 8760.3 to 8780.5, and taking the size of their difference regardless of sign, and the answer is 286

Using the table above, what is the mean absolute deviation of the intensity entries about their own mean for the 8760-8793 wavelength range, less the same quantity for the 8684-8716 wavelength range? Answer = -0.069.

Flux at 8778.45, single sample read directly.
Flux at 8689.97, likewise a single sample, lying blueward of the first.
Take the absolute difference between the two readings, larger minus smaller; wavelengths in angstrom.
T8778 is 0.2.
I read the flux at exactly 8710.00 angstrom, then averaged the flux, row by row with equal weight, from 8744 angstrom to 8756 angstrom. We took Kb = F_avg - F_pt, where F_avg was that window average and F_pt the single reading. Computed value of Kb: -0.1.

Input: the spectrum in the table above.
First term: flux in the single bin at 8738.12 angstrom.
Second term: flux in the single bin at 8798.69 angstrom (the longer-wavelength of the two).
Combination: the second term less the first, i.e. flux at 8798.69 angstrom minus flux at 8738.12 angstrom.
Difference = 0.200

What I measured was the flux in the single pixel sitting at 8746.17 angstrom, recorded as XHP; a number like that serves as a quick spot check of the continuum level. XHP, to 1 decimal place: 14.9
